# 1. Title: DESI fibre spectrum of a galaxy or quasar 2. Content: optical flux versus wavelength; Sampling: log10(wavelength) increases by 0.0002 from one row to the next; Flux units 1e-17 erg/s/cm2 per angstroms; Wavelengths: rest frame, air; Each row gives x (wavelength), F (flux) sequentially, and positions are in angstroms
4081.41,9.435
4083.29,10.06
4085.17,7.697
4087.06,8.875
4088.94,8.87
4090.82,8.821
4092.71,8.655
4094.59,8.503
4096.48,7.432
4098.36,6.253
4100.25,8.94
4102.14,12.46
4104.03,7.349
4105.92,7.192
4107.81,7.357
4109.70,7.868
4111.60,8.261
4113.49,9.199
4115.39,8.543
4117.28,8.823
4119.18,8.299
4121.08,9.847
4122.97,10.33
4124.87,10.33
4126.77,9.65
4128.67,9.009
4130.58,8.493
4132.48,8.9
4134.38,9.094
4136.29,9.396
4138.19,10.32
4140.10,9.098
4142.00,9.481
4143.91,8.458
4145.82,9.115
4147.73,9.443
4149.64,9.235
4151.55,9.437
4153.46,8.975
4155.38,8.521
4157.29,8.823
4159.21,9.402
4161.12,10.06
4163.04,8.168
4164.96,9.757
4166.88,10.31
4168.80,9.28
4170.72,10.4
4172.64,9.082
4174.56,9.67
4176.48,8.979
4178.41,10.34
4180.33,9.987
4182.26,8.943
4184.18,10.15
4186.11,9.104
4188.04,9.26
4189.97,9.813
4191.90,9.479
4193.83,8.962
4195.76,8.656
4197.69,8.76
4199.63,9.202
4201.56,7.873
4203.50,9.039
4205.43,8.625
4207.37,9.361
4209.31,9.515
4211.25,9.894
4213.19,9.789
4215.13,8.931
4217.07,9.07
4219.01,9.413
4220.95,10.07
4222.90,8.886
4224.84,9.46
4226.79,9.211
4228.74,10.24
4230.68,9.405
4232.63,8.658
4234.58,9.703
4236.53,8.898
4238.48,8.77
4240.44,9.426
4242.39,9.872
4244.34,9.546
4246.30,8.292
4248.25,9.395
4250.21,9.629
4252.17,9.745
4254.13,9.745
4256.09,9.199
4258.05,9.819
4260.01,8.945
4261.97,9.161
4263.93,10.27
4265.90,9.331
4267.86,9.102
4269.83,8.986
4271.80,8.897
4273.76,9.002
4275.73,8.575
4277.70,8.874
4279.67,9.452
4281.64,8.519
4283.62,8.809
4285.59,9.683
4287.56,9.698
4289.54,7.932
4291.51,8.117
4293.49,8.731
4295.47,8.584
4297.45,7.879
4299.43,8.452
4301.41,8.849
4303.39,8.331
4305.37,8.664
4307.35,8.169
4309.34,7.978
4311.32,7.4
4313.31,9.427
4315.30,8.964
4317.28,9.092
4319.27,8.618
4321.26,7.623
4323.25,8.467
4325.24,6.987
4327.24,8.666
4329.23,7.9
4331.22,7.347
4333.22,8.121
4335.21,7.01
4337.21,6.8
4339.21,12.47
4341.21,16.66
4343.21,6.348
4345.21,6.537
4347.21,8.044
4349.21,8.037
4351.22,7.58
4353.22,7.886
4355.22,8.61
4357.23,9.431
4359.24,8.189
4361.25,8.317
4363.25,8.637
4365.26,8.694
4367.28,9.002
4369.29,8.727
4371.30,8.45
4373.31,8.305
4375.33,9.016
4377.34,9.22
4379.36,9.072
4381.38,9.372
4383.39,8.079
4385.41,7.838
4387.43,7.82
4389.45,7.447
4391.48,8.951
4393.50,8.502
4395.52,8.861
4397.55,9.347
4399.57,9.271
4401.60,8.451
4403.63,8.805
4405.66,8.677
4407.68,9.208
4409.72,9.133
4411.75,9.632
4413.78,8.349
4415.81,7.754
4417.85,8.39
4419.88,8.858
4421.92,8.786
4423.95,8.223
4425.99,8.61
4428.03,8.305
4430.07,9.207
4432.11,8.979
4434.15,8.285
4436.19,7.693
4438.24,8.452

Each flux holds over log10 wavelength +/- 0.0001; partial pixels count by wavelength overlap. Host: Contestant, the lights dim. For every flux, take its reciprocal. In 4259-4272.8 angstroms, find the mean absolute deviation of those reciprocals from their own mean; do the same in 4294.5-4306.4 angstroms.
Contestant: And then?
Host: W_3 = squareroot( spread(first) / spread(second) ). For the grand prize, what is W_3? 1.0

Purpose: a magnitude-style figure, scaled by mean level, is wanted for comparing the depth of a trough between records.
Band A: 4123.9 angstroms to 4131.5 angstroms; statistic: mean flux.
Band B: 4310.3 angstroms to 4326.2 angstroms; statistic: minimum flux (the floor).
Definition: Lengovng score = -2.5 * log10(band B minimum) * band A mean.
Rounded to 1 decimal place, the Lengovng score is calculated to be -19.8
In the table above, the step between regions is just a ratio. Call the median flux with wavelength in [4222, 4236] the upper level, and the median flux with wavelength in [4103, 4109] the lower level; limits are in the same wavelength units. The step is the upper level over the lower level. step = 1.28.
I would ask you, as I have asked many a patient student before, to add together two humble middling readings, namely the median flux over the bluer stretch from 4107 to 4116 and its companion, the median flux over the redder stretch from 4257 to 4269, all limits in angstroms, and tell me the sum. 17.5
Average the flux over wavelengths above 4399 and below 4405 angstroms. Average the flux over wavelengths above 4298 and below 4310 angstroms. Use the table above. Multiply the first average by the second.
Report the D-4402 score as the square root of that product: 8.6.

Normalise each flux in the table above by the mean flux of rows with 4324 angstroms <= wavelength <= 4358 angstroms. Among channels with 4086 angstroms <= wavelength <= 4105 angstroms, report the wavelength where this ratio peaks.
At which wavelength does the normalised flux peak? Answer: 4102.14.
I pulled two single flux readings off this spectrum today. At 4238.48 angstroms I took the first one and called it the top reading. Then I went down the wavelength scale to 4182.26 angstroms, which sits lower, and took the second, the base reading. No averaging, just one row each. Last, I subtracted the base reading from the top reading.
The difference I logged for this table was -0.2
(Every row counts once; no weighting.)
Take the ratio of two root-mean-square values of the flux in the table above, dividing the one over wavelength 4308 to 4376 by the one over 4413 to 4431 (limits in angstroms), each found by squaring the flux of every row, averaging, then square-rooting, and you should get 1.02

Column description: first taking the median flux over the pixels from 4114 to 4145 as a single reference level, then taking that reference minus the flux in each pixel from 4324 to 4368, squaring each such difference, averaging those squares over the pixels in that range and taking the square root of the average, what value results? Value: 2.24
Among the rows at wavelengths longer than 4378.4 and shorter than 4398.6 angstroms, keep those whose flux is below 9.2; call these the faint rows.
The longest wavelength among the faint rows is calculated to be 4395.52 angstroms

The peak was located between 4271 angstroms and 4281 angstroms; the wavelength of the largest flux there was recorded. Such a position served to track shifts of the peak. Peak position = 4279.67 angstroms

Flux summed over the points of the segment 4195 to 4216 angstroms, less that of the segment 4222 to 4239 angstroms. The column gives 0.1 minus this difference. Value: -16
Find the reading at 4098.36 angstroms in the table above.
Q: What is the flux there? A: 6.253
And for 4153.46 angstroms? 8.975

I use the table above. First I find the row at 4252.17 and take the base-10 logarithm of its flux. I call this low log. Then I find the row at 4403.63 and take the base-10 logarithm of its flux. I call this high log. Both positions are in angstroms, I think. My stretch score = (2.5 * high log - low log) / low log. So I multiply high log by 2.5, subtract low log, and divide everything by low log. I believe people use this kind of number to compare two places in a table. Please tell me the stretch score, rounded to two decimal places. 1.39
